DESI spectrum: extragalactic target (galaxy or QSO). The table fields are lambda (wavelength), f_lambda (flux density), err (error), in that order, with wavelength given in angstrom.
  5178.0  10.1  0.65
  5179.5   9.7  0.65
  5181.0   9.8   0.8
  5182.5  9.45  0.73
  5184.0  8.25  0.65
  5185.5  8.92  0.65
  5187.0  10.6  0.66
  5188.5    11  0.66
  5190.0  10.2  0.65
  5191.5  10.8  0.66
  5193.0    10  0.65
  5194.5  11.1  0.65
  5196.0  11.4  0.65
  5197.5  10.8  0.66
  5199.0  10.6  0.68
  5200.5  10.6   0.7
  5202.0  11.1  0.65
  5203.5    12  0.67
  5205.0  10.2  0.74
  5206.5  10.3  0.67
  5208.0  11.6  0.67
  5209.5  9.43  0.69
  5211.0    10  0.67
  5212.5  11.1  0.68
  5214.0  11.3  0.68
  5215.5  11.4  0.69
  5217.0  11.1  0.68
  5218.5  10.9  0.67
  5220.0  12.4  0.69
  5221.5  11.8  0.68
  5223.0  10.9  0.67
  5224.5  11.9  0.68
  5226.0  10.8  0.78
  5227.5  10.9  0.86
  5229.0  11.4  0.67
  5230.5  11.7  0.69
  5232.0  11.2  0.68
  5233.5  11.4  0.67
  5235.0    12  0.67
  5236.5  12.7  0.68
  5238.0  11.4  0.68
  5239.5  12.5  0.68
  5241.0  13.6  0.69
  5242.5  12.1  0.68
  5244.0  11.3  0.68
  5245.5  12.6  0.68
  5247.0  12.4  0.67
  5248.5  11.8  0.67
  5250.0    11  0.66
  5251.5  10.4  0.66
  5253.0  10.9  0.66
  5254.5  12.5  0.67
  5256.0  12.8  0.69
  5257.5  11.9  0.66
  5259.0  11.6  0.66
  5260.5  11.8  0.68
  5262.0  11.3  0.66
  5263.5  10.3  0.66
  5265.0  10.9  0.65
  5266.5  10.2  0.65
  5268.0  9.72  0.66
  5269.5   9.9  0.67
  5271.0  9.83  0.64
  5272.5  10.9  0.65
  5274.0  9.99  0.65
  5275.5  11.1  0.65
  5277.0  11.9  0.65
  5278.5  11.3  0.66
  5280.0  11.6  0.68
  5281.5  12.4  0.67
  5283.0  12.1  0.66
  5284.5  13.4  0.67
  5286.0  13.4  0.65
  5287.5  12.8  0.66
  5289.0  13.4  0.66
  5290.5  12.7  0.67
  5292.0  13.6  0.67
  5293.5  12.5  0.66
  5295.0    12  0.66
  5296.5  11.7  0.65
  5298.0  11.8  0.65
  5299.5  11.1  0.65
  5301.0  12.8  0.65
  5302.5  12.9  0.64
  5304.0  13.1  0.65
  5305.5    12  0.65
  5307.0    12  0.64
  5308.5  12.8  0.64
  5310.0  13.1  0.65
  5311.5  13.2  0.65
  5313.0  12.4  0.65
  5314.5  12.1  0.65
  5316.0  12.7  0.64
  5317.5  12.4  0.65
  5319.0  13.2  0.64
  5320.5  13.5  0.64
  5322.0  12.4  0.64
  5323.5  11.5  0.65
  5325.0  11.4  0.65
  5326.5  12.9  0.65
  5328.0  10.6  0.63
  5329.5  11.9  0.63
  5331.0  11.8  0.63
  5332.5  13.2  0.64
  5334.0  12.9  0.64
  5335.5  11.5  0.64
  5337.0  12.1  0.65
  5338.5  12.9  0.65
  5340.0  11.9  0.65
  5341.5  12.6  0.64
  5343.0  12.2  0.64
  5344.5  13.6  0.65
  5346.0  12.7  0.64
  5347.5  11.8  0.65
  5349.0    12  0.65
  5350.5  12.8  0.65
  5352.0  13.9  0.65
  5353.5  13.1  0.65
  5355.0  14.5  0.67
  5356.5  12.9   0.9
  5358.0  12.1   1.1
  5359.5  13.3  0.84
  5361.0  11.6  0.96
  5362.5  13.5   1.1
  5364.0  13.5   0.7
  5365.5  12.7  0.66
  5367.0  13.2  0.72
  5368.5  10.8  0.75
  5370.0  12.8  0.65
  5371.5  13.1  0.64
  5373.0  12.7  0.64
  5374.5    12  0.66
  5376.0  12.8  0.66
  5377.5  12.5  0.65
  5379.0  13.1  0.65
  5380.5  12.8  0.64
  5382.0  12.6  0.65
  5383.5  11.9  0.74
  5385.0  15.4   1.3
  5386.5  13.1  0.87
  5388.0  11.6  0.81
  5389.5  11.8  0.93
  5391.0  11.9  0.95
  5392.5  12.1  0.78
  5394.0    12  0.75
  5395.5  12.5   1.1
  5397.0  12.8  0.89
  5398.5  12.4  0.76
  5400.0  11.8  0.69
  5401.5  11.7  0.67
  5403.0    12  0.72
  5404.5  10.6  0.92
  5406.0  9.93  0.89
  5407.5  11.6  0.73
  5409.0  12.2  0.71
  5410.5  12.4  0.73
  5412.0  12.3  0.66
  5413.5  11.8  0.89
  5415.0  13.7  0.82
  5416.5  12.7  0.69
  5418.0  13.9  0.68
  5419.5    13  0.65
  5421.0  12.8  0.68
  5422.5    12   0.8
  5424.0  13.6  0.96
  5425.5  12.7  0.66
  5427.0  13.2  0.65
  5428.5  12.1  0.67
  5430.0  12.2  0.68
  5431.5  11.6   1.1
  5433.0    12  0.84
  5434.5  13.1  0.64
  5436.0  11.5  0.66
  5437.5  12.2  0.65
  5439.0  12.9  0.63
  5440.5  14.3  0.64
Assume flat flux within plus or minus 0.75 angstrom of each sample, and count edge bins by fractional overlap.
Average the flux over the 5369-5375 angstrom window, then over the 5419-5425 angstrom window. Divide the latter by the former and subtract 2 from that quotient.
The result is -0.98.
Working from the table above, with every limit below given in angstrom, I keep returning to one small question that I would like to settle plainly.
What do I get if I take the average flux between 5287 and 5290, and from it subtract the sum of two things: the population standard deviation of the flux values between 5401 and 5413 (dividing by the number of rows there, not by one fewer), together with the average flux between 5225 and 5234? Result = 1.0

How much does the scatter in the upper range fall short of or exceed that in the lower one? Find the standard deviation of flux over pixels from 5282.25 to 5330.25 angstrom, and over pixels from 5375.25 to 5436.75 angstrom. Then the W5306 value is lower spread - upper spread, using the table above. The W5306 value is -0.16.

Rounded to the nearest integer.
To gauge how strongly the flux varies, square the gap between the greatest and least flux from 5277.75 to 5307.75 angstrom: 6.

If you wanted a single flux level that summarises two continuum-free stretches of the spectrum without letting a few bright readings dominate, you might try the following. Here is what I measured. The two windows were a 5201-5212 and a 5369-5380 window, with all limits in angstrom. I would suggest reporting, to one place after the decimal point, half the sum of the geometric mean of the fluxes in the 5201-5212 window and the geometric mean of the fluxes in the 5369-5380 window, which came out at 11.7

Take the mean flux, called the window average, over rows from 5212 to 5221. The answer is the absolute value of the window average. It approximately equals 11.4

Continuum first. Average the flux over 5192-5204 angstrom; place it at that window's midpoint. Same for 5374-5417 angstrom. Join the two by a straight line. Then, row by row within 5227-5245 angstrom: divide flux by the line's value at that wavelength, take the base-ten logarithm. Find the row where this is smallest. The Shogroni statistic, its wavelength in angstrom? 5227.5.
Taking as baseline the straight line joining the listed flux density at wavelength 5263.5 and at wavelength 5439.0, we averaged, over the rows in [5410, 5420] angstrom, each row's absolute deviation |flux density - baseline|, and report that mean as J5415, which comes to 0.6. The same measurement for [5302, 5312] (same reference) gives 1.8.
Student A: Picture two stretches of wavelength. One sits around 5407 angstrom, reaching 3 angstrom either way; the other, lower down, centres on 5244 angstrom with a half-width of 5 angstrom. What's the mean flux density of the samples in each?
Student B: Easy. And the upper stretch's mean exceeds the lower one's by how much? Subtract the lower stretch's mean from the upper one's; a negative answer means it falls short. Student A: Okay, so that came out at -1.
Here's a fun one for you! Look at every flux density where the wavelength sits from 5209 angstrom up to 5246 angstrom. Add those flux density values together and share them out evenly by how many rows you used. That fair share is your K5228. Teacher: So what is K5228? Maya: 11.5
